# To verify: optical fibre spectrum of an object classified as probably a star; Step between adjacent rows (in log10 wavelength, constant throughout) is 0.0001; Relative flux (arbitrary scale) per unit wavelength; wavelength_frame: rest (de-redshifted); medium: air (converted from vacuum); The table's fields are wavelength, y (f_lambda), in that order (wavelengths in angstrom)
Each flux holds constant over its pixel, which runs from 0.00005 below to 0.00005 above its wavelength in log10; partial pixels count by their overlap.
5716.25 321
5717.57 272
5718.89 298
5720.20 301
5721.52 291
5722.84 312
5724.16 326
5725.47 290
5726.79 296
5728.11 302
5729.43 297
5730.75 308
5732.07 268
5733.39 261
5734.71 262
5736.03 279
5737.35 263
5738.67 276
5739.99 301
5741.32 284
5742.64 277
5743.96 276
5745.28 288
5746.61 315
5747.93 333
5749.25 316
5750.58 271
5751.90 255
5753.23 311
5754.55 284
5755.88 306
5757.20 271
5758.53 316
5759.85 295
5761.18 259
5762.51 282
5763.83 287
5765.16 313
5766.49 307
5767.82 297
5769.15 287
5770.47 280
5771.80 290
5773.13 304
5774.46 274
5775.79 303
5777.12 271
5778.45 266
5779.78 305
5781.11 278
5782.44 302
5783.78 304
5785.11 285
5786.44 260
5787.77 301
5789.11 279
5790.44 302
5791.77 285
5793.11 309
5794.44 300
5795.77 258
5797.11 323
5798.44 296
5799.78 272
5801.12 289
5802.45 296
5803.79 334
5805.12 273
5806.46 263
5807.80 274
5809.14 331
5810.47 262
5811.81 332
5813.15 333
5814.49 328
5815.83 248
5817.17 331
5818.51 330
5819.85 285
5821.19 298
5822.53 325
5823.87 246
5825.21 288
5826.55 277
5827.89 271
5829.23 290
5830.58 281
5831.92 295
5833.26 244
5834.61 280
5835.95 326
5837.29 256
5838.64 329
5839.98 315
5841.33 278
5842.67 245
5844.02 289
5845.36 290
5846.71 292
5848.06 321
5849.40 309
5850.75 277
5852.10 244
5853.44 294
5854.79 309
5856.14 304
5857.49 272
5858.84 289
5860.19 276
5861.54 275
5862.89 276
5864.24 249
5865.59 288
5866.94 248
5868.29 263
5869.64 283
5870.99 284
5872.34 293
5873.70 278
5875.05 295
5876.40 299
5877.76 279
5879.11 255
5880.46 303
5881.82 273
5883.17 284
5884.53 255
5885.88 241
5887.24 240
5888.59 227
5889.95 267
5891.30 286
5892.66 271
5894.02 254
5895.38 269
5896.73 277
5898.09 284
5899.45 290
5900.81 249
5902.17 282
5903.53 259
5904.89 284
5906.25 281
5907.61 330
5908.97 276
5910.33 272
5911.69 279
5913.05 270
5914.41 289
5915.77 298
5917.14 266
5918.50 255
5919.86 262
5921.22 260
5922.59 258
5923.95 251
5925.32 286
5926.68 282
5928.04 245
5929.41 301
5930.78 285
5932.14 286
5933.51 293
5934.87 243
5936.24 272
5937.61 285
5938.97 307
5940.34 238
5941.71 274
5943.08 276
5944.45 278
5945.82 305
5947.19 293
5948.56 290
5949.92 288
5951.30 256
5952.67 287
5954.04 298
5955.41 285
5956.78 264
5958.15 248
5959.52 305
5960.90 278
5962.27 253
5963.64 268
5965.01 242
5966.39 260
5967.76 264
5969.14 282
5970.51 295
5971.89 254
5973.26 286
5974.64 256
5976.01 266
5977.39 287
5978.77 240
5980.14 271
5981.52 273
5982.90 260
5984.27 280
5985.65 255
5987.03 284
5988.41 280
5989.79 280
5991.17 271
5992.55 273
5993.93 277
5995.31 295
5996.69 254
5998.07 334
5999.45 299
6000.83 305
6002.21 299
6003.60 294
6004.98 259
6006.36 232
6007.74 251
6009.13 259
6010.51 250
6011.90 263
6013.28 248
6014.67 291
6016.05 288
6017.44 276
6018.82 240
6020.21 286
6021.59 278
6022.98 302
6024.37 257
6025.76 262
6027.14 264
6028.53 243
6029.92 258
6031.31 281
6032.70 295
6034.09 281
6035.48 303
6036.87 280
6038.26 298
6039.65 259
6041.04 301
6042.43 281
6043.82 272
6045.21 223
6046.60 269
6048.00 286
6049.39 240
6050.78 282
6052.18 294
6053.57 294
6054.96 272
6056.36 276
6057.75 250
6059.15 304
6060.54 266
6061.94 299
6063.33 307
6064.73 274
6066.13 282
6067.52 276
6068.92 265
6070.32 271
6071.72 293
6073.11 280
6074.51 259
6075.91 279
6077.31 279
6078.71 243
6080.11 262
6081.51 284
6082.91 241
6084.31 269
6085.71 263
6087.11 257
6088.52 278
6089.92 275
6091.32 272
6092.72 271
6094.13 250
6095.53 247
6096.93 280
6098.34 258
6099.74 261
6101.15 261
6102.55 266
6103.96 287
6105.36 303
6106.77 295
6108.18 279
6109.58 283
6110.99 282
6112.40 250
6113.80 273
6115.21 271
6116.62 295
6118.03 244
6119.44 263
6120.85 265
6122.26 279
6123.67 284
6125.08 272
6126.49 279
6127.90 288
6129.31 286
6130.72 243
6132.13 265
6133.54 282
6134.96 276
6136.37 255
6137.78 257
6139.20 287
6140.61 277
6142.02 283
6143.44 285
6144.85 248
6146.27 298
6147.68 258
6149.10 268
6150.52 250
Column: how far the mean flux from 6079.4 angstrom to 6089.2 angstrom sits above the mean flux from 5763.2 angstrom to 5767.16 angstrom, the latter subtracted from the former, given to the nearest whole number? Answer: -37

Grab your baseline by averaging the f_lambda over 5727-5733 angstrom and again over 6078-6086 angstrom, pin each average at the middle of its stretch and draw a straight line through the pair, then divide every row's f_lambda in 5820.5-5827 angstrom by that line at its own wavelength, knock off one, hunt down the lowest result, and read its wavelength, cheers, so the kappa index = 5823.87 angstrom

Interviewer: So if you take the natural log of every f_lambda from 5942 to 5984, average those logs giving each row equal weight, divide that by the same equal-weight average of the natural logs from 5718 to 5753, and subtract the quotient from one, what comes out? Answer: 0.010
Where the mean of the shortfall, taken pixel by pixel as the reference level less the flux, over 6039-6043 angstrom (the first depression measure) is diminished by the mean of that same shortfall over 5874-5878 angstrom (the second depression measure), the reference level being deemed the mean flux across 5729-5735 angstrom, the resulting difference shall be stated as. 11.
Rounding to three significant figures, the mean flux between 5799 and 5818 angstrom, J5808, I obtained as 298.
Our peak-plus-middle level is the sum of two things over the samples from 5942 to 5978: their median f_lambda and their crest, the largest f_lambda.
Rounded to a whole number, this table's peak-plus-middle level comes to 583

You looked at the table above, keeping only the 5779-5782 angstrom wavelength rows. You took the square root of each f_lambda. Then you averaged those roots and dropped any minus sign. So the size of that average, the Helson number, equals 17.1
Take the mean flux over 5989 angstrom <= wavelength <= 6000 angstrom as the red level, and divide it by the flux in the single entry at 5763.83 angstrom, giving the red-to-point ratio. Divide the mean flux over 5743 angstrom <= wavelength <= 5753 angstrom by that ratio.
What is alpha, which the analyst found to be 295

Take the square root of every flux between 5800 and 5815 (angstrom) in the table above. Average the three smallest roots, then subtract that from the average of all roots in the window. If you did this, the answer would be 1.0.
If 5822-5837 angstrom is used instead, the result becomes 0.9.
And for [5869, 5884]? 0.5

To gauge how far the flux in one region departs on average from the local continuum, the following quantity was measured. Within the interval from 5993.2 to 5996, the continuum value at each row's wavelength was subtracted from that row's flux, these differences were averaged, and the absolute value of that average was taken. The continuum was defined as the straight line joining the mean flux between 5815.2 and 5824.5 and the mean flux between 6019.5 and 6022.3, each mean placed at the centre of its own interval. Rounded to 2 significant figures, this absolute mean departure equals 2.3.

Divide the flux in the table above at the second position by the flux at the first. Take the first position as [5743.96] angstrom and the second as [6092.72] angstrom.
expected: 0.98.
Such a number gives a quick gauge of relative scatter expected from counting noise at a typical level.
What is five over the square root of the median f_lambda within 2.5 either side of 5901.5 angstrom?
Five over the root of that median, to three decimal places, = 0.304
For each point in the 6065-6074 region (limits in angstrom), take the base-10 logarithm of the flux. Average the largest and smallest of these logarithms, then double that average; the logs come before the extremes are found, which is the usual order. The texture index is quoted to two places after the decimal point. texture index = 4.89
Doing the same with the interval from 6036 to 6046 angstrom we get 4.83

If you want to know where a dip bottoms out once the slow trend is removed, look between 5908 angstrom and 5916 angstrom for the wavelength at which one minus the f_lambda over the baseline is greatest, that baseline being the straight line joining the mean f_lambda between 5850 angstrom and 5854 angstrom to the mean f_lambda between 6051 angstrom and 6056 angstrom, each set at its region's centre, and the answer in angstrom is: 5913.05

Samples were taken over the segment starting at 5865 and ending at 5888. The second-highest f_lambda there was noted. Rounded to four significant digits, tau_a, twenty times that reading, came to 5980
